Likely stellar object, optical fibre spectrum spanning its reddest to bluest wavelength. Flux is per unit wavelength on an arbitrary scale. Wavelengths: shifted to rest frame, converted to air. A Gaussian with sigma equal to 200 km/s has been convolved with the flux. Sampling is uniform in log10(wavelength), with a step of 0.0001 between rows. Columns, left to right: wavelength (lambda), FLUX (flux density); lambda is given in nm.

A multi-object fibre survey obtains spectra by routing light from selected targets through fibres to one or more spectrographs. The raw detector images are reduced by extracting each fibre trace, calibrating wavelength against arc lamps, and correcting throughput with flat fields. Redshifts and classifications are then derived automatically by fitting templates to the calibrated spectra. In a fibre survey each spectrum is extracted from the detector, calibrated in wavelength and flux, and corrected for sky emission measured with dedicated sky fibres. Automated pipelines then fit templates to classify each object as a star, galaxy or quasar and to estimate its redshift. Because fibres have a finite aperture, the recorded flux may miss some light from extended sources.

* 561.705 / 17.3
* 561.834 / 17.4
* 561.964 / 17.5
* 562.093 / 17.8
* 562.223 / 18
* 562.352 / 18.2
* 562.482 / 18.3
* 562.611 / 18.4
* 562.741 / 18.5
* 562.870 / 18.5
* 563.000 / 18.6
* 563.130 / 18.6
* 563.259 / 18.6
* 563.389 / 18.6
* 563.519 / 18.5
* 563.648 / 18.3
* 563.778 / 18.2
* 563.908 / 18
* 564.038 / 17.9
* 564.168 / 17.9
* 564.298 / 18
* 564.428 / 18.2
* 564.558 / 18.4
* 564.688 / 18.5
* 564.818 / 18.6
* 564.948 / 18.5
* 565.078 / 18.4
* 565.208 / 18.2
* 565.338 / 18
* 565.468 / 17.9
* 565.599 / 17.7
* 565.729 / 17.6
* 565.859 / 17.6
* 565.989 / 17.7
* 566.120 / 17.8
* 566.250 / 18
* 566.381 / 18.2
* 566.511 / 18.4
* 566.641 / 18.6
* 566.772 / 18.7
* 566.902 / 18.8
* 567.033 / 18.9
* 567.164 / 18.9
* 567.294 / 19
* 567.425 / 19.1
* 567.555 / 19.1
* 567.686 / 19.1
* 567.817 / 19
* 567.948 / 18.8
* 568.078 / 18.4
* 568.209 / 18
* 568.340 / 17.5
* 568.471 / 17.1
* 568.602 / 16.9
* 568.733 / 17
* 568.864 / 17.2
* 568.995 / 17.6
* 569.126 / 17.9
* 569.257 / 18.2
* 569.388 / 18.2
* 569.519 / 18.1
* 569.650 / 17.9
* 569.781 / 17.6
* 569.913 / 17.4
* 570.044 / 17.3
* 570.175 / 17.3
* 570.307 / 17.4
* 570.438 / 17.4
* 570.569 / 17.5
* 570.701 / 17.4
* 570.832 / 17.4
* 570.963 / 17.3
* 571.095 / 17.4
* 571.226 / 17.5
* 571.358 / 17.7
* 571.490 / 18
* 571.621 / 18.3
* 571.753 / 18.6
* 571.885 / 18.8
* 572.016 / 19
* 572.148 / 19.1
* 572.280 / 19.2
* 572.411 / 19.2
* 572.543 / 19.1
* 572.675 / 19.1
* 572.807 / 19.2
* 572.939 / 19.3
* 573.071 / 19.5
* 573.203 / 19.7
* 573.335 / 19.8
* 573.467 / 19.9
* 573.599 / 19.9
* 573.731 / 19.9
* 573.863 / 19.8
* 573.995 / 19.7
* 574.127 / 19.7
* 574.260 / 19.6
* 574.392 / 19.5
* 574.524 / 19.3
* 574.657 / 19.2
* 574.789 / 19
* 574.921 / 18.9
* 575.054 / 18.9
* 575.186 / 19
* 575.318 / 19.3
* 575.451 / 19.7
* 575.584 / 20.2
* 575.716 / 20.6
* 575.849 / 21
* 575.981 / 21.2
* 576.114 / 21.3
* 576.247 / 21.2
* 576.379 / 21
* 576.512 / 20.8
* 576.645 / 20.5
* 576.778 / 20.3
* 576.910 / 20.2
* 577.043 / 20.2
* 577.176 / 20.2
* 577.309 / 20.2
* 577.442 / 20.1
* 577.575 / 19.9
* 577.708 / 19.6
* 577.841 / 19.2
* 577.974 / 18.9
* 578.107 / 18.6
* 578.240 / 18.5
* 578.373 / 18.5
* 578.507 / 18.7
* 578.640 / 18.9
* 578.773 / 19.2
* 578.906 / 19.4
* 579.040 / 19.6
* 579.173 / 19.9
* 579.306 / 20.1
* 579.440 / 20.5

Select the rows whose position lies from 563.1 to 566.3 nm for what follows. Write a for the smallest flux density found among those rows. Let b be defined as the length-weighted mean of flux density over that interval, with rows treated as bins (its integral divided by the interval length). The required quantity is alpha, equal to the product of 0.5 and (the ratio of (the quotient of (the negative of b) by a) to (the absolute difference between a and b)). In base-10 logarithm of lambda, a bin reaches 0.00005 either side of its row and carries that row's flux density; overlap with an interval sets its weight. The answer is -0.94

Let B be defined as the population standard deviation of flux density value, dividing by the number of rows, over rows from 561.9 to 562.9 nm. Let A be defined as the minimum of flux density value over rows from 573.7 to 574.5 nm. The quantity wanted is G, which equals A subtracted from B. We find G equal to -19.2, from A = 19.5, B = 0.34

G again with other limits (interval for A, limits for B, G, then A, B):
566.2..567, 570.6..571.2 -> -18.0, 18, 0.04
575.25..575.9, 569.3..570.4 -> -19.0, 19.3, 0.34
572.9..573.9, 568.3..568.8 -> -19.1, 19.3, 0.23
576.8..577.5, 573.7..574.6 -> -19.9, 20.1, 0.18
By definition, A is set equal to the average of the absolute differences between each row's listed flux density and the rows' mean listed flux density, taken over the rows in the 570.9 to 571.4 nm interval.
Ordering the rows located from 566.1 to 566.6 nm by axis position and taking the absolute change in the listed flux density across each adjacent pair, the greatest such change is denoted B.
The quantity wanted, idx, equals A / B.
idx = 0.6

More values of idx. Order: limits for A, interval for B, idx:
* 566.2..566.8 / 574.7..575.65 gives 0.4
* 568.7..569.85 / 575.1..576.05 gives 0.7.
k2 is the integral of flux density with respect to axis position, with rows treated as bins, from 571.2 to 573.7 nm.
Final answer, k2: 48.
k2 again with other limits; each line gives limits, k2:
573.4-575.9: 49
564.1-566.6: 45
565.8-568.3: 46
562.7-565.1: 44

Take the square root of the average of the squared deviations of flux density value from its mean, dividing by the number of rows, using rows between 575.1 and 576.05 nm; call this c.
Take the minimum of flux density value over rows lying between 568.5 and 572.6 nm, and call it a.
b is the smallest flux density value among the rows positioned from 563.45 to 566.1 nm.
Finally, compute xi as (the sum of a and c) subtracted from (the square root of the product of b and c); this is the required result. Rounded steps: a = 16.9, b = 17.6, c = 0.8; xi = -14.0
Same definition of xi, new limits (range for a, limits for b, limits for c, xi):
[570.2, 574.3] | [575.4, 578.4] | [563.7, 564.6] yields -15.7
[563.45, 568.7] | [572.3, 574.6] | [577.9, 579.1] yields -14.6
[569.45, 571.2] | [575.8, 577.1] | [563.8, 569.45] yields -14.5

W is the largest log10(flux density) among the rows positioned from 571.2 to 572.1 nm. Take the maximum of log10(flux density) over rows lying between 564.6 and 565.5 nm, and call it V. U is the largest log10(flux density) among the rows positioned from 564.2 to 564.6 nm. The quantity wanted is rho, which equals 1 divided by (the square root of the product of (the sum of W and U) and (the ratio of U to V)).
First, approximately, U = 1.26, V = 1.27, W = 1.28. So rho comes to 0.628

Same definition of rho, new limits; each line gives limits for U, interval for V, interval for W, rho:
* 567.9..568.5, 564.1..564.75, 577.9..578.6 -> 0.624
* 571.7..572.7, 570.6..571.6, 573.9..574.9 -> 0.616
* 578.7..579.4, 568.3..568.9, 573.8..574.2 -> 0.606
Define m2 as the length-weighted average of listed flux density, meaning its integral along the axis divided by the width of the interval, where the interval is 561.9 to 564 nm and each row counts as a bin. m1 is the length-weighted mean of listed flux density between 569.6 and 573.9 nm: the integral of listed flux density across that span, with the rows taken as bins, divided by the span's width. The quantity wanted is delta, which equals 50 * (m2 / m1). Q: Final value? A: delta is 49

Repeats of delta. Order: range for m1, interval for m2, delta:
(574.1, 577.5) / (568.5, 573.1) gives 45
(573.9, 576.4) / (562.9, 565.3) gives 46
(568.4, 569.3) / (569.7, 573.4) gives 53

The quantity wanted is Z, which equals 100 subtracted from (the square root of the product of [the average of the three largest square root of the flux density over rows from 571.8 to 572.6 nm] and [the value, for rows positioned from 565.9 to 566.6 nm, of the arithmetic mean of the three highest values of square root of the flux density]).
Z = -95.68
